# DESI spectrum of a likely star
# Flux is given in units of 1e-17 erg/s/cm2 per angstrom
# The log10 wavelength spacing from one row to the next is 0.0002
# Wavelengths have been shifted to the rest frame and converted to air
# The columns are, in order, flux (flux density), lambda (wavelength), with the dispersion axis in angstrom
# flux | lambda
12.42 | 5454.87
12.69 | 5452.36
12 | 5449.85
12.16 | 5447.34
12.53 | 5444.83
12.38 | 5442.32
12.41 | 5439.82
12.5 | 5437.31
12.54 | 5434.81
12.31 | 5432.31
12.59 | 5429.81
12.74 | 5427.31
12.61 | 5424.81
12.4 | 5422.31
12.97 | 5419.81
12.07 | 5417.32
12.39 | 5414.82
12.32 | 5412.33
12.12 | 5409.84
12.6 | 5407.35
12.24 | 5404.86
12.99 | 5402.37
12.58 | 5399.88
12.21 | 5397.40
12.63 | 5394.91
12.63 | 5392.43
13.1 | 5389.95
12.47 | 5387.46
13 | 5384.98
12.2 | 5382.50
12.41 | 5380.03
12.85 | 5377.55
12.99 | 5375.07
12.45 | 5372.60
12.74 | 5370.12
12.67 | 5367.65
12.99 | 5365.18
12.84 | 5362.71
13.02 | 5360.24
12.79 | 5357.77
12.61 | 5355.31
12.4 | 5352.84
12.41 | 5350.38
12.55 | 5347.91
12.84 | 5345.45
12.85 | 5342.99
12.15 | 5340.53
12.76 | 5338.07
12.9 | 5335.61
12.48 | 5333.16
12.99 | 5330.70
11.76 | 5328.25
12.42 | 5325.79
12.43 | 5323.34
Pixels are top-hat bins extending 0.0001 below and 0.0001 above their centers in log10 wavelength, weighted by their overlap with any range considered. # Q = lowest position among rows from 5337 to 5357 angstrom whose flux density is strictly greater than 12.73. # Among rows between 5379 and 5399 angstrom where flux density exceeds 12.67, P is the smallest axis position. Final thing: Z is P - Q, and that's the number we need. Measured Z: 46.9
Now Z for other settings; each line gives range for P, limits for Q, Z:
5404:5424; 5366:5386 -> 49.7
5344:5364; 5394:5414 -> -56.9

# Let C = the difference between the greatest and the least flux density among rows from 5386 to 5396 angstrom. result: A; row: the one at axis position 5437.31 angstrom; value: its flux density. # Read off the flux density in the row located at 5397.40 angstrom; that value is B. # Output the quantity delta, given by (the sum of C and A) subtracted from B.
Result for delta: -0.9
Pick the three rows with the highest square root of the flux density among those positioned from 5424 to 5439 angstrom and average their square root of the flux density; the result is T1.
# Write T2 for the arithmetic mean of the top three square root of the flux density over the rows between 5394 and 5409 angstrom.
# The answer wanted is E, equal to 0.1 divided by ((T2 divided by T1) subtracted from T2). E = 0.0390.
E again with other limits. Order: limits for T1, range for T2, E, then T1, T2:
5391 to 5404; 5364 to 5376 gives 0.0387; 3.57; 3.593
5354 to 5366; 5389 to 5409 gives 0.0385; 3.60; 3.592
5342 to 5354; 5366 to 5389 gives 0.0386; 3.57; 3.598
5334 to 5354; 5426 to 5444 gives 0.0390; 3.59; 3.553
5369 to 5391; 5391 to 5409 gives 0.0387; 3.61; 3.571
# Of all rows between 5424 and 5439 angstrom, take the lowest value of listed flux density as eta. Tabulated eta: 12.31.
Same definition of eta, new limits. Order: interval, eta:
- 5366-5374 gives 12.45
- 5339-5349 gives 12.15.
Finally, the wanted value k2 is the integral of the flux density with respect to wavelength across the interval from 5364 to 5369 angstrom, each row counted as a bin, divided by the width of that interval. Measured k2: 12.8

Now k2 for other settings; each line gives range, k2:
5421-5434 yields 12.5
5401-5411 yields 12.5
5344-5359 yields 12.6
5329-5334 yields 12.7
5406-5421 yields 12.4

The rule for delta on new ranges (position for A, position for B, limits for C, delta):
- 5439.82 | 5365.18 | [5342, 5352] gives 0.1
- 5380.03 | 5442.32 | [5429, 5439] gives -0.3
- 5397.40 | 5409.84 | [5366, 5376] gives -0.6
